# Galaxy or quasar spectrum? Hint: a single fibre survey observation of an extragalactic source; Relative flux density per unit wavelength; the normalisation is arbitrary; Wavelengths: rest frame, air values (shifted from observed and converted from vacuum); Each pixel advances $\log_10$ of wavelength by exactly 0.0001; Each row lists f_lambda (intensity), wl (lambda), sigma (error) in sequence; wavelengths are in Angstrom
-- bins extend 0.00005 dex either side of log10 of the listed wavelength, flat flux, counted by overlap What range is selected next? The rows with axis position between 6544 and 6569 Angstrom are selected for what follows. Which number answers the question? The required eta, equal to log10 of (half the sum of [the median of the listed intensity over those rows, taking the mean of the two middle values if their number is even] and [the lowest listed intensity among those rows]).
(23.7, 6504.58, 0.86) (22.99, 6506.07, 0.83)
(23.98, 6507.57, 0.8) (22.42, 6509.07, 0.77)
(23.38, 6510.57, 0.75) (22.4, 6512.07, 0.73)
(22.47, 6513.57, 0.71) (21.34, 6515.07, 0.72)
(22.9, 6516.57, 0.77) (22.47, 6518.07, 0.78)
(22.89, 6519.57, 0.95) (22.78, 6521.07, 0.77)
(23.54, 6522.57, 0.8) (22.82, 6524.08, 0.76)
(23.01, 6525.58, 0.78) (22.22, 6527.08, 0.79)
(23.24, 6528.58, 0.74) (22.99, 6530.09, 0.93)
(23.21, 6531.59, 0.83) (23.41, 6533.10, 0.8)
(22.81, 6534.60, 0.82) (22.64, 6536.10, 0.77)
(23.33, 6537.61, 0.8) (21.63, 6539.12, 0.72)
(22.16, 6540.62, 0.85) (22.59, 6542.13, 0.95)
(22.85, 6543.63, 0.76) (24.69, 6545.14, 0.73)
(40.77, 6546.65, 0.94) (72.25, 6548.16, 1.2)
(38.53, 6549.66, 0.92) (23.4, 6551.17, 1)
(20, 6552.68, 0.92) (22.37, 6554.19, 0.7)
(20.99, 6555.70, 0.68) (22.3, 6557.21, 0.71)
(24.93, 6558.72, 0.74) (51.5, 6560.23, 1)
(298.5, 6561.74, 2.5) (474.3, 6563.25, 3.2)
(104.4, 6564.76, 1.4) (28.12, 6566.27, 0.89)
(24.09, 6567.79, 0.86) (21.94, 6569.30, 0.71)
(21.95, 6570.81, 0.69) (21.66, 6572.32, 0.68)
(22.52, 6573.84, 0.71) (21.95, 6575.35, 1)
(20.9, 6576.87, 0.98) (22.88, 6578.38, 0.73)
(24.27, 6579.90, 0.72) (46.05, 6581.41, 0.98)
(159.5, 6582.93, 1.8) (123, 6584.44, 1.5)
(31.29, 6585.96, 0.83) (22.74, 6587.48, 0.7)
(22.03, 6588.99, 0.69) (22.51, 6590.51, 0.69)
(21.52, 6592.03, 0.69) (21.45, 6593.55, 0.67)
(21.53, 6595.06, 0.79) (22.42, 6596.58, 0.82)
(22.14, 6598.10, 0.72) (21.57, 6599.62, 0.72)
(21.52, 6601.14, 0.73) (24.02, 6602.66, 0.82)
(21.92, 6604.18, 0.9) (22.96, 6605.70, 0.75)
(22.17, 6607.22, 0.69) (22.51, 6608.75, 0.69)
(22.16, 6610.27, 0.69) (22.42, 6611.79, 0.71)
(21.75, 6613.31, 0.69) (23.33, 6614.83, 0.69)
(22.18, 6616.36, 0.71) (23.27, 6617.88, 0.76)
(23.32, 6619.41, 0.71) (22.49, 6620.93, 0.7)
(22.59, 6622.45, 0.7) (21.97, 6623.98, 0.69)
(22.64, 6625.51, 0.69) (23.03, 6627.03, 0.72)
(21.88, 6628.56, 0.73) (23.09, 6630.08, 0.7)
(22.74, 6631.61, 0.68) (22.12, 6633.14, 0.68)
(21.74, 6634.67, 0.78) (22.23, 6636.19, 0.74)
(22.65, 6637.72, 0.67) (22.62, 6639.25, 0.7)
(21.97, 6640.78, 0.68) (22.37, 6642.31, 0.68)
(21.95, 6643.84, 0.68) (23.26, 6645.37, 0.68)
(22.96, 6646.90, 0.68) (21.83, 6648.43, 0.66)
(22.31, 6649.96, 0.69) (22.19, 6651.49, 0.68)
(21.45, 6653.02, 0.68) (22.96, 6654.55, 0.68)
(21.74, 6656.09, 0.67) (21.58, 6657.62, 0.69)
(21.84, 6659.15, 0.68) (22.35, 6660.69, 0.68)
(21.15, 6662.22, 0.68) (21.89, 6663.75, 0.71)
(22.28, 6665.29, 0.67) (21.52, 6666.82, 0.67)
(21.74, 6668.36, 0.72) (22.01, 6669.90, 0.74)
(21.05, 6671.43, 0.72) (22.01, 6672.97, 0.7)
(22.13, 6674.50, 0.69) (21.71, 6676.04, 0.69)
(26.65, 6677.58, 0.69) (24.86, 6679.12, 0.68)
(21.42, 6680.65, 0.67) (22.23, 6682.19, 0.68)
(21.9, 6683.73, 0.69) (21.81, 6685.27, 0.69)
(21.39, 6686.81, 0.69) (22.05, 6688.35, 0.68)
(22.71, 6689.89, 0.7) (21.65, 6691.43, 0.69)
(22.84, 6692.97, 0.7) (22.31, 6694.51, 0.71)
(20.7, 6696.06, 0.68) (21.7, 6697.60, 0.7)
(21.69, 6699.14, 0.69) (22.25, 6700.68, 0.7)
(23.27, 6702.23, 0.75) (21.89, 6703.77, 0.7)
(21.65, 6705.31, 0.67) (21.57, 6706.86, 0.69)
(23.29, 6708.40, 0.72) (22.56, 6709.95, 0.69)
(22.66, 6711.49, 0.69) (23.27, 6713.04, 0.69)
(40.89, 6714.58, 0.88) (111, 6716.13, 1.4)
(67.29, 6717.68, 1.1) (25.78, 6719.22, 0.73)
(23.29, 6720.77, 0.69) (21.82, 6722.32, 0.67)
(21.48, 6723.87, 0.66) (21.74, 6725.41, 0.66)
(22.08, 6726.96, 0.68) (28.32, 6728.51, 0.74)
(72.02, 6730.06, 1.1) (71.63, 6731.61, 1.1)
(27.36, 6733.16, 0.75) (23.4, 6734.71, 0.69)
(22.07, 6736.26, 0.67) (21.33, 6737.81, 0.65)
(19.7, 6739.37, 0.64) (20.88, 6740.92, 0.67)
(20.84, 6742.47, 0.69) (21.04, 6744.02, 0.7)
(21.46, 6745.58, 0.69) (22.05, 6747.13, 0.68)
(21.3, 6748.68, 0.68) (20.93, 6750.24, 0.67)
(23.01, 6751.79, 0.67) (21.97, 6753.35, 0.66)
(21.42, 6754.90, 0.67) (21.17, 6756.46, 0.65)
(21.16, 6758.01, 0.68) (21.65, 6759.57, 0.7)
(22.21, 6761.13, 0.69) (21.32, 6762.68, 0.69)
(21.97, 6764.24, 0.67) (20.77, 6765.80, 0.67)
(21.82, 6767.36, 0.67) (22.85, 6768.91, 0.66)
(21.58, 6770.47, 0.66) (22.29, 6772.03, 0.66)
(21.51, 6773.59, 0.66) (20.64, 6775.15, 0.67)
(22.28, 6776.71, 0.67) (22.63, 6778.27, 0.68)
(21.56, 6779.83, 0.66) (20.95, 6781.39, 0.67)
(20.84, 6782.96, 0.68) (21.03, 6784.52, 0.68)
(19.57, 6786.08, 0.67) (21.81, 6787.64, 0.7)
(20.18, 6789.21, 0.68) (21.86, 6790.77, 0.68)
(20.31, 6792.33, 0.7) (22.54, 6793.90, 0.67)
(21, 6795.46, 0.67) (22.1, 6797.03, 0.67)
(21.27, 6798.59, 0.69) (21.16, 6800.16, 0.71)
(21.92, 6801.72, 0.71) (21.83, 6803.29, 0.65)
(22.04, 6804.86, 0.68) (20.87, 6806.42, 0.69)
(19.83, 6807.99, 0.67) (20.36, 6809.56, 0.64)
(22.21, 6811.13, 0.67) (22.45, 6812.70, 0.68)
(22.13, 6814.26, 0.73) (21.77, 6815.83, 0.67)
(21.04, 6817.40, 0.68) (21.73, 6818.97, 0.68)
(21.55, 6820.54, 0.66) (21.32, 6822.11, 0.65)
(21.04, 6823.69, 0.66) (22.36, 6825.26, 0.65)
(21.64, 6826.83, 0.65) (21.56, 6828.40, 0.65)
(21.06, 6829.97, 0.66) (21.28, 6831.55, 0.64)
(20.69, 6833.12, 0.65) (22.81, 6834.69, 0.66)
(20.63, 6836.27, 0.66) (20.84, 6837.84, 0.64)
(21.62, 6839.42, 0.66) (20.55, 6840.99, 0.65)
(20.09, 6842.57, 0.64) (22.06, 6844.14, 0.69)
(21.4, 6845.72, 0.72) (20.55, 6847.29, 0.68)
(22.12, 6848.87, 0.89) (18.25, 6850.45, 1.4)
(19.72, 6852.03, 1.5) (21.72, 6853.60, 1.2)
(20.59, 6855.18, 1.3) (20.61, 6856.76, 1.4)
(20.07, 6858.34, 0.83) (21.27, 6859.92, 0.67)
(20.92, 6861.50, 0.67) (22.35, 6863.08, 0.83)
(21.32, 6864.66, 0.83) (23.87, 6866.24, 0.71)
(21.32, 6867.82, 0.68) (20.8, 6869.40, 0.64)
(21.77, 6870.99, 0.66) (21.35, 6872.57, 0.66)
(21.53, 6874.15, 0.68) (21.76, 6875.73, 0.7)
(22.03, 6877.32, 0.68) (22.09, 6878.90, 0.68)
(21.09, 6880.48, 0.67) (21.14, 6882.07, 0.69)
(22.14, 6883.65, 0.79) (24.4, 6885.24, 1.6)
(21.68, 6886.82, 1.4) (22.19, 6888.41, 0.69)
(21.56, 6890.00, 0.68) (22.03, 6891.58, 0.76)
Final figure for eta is 1.37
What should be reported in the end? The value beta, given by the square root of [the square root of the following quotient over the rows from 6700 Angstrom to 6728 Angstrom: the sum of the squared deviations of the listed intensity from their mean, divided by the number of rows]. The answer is 4.7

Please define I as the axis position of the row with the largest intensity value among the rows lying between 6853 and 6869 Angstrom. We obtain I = 6866.24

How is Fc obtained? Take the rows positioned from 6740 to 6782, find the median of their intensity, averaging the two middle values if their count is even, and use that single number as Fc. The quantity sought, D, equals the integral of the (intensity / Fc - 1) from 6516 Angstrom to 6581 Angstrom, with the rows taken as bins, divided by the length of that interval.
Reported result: 1.06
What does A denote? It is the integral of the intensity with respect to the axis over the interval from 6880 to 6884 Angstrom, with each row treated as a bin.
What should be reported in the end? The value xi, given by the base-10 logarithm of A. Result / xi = 1.93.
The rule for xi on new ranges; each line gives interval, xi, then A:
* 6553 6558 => 2.04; 109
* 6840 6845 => 2.02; 105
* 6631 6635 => 1.95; 89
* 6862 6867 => 2.05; 112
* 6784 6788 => 1.92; 83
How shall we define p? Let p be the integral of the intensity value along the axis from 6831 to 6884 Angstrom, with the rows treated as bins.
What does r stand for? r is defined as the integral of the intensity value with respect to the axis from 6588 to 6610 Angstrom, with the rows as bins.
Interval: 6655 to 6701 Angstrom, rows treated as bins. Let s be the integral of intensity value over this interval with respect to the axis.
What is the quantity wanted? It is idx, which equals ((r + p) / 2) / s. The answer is 0.79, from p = 1126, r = 488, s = 1017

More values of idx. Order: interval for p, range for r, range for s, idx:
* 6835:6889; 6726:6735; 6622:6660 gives 0.90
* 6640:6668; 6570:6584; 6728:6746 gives 1.08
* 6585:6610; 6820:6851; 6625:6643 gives 1.54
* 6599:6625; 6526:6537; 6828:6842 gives 1.41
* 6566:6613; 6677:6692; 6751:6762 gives 3.76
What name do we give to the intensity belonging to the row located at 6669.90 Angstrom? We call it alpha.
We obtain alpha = 22.01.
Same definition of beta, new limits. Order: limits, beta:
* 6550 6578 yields 10.8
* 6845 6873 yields 1.1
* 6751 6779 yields 0.8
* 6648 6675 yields 0.7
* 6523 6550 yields 3.5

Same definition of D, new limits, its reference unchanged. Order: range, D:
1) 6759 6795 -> 0.00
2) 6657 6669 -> 0.01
